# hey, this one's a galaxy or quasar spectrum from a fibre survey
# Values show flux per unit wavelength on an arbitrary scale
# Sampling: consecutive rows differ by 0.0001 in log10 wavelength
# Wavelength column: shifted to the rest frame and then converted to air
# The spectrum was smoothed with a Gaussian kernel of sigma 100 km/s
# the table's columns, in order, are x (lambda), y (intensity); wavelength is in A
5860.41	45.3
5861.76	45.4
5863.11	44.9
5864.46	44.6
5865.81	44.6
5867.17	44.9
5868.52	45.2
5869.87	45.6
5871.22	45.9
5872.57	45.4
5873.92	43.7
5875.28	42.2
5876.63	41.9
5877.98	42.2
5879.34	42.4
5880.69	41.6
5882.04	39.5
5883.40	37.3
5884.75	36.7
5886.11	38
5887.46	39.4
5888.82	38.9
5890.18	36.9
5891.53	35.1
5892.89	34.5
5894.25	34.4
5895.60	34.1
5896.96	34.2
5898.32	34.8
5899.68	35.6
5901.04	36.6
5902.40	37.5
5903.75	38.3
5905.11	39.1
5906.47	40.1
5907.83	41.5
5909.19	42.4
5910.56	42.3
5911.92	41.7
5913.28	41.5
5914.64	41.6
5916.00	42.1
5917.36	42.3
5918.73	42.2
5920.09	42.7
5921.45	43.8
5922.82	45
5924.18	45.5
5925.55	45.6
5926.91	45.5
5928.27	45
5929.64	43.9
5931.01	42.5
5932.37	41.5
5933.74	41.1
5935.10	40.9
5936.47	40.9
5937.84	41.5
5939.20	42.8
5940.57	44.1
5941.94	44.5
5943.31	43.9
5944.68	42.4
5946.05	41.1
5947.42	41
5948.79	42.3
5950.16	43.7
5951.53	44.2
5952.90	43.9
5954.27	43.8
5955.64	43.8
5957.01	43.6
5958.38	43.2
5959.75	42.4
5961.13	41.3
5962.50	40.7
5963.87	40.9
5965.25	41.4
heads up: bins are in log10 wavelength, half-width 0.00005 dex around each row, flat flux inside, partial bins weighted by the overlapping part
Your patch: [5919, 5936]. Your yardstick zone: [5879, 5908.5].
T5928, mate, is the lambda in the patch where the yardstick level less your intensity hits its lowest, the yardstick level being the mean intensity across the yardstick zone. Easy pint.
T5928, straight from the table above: 5925.55 A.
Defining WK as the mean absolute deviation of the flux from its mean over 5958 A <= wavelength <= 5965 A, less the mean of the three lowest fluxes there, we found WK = -40.1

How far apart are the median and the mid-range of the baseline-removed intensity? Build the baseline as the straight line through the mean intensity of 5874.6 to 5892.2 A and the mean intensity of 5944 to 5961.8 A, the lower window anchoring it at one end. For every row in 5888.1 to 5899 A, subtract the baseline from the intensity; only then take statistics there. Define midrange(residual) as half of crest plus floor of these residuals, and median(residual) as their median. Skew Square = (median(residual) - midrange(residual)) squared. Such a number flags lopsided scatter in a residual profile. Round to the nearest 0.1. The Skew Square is 4.1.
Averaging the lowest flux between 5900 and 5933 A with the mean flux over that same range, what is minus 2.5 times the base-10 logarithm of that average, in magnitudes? -3.99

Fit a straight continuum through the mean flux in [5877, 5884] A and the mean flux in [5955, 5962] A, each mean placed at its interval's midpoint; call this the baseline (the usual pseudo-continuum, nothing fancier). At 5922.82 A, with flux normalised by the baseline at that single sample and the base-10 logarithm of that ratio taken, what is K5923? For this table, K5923 0.032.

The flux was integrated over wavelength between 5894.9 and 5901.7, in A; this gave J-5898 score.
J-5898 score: 238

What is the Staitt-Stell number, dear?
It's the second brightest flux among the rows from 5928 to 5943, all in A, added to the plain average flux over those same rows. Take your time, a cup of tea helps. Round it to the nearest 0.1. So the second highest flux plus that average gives 87.1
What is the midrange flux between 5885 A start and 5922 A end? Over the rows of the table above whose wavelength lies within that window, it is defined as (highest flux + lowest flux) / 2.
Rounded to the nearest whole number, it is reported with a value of 39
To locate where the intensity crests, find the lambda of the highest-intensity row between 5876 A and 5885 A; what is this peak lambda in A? 5879.34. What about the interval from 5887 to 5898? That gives 5887.46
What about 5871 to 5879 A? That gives 5871.22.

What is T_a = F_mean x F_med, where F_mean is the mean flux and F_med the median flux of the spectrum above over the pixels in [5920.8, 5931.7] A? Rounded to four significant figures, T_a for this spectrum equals 2007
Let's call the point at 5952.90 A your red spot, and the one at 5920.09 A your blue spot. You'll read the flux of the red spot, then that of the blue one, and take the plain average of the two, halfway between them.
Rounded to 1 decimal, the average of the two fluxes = 43.3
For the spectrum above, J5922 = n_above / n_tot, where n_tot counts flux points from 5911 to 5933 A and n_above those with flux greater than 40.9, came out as 1.00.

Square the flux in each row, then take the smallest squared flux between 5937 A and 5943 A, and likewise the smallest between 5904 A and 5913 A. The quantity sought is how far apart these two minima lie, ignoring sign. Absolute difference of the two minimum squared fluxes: 193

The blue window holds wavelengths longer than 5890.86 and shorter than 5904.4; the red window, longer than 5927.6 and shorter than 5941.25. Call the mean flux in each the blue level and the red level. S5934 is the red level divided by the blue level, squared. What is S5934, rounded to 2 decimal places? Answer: 1.43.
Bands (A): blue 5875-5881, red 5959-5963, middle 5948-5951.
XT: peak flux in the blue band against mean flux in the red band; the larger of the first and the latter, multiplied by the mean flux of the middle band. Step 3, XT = 1823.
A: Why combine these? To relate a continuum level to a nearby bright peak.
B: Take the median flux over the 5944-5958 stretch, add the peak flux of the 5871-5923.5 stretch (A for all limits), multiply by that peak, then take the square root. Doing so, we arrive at 64.1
